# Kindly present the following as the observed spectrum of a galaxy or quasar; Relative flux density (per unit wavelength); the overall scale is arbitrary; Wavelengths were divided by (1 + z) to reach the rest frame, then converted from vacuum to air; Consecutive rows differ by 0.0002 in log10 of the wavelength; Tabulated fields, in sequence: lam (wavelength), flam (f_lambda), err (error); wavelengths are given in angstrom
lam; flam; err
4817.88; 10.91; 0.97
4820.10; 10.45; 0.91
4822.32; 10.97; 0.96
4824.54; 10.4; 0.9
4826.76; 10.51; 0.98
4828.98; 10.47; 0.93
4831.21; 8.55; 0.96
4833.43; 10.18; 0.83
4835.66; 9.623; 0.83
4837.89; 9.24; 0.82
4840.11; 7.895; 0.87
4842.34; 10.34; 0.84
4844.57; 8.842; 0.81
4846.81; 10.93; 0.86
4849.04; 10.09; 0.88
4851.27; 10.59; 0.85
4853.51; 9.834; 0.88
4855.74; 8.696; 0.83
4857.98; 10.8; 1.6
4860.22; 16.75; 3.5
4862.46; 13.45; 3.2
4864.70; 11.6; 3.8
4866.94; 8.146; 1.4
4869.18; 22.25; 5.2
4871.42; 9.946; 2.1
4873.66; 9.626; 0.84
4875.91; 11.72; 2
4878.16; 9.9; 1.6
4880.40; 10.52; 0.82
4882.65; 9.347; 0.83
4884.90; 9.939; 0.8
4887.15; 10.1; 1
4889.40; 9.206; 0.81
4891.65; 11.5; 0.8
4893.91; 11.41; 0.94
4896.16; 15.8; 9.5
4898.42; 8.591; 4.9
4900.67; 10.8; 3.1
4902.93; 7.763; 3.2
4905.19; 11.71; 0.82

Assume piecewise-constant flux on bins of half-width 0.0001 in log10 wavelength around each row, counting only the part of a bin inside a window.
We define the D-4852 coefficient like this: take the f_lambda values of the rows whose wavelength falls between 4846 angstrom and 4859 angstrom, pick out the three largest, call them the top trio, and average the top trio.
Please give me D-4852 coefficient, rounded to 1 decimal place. 10.8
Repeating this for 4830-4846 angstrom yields 10.0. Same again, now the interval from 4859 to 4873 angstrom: 17.5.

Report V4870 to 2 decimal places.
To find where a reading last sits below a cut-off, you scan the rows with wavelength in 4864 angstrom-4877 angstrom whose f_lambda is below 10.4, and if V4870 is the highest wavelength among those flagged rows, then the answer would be 4873.66 angstrom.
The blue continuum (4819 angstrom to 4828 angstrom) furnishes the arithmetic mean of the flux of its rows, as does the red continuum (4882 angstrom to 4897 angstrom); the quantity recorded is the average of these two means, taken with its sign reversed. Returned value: -10.8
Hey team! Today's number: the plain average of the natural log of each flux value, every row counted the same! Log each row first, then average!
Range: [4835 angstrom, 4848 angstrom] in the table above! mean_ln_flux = 2.24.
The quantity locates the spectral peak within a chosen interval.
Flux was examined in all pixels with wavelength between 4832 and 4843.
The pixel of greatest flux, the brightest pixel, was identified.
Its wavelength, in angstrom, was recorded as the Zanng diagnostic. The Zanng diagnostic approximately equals 4842.34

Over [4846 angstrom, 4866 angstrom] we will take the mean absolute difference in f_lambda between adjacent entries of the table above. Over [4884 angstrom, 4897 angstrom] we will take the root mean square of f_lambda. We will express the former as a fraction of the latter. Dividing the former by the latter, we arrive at 0.18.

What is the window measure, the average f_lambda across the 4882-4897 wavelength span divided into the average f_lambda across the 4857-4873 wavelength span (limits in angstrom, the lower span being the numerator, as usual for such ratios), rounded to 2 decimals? 1.20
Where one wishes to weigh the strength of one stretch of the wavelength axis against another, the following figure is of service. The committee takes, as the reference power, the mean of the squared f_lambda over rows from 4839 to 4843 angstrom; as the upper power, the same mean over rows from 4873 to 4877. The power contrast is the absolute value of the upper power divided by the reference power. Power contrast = 1.4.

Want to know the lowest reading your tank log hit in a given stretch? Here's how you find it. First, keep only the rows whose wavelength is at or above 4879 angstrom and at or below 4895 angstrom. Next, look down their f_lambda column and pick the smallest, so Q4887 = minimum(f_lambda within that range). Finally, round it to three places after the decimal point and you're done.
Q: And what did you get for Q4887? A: 9.206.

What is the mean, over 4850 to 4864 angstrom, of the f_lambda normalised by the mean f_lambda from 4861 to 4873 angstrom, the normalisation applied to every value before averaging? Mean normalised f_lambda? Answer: 0.89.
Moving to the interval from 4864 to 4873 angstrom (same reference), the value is 0.99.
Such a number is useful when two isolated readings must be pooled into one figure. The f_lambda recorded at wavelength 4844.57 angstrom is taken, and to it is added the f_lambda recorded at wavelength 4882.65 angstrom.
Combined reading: 18.2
